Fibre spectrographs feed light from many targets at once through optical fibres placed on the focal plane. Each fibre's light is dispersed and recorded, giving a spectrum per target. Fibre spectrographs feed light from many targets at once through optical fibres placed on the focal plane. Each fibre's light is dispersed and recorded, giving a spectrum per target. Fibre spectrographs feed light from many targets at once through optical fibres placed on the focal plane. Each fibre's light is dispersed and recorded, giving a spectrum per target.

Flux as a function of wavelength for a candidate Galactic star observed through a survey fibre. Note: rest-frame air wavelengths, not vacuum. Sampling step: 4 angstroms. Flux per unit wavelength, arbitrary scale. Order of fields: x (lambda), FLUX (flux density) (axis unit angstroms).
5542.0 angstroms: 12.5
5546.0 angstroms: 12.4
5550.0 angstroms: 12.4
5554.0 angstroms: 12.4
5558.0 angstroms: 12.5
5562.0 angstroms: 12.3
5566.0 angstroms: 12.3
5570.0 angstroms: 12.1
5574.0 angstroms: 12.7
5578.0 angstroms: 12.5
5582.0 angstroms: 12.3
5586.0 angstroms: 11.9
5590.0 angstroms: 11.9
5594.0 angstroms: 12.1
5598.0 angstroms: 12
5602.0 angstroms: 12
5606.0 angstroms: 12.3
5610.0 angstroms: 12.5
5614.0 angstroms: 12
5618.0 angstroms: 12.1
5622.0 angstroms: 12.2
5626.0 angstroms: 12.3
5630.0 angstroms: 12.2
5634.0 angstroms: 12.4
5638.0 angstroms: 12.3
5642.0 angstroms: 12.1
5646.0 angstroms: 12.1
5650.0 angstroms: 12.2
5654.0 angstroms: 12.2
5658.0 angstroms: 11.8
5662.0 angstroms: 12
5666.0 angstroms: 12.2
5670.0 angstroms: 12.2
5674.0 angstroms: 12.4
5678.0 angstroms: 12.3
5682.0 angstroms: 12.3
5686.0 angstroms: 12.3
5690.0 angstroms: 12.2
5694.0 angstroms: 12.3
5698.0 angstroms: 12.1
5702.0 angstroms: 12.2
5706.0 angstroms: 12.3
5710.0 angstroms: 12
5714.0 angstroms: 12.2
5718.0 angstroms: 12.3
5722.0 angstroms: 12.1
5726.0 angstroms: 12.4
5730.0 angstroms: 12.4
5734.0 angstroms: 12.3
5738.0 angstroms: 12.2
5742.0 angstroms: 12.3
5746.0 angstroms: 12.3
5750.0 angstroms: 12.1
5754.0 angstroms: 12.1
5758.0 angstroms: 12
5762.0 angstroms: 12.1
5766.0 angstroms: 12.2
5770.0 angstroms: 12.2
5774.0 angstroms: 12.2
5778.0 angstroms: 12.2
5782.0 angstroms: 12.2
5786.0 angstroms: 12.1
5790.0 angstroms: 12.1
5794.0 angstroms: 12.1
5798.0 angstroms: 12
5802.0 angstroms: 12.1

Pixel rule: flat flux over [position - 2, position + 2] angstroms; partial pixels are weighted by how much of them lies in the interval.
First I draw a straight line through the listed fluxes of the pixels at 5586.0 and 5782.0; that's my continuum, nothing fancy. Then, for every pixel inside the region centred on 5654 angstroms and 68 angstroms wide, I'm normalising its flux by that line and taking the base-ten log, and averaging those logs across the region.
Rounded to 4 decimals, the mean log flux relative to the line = 0.0072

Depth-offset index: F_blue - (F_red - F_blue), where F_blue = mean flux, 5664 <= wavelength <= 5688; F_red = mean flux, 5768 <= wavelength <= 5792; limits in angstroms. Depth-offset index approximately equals 12.4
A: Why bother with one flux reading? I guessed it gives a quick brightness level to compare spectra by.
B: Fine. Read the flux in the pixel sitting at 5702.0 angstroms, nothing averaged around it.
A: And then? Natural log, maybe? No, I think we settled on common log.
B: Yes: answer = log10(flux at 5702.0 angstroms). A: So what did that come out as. 1.09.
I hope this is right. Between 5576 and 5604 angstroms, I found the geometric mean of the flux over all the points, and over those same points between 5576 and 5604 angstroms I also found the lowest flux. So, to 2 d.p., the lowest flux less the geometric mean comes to -0.20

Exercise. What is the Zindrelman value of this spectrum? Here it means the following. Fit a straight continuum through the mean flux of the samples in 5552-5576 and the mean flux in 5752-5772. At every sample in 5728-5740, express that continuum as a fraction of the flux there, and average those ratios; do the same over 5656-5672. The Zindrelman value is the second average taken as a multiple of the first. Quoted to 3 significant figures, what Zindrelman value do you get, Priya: 1.03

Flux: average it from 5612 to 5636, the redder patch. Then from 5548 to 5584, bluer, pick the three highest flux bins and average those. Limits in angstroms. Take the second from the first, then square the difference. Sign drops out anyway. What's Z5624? 0.13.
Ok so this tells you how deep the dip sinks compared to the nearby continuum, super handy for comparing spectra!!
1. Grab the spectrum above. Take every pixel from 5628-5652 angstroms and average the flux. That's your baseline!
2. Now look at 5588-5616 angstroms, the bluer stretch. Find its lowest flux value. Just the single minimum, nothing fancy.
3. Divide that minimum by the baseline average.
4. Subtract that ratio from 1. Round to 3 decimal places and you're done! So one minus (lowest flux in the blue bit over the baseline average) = 0.026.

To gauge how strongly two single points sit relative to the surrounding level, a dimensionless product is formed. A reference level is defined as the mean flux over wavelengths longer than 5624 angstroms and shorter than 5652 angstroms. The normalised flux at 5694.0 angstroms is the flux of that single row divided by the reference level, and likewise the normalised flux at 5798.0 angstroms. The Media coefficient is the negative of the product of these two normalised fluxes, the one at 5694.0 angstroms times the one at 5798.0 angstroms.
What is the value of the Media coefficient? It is -0.99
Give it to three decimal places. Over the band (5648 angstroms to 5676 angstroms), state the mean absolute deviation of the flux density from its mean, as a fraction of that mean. 0.011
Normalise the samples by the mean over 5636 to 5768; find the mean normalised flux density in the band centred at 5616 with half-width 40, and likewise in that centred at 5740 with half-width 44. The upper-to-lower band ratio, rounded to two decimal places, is 1.00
